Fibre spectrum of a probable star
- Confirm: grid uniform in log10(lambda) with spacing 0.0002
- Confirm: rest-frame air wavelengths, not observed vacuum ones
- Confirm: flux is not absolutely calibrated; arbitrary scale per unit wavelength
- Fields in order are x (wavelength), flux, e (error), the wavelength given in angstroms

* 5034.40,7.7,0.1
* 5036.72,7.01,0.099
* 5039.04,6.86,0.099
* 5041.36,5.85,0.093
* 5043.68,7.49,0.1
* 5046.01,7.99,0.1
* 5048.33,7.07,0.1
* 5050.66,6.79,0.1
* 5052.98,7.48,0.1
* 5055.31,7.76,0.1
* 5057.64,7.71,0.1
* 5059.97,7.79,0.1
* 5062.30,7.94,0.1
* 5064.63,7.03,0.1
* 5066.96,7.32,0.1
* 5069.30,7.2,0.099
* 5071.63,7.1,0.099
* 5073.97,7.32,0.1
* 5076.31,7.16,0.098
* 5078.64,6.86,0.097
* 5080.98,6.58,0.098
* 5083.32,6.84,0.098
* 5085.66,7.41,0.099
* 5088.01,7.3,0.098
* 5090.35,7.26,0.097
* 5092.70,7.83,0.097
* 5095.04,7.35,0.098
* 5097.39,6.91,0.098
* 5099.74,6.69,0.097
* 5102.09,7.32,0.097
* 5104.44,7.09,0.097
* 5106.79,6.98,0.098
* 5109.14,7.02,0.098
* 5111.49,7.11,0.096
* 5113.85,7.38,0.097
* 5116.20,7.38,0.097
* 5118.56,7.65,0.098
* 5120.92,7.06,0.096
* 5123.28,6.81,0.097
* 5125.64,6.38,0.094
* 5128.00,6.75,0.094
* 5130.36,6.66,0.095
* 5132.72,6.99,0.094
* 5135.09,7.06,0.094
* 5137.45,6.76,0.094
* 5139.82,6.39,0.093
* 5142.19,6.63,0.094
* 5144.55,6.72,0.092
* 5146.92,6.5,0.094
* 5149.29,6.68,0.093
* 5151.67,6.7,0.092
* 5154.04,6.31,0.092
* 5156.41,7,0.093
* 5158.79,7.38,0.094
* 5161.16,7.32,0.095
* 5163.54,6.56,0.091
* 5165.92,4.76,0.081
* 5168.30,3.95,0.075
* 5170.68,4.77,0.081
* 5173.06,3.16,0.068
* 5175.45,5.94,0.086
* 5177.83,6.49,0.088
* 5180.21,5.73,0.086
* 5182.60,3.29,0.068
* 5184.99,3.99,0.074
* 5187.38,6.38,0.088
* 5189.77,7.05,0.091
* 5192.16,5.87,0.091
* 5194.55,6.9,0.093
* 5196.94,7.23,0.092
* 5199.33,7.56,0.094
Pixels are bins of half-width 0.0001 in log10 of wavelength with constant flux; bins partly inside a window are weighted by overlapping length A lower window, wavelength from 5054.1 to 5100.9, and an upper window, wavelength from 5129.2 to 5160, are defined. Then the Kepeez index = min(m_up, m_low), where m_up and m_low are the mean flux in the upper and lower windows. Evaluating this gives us 6.75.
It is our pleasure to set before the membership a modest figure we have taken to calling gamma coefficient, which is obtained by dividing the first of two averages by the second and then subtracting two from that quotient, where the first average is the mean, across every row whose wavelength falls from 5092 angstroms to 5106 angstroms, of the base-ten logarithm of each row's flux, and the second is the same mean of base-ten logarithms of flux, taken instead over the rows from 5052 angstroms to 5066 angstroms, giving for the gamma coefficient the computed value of -1.03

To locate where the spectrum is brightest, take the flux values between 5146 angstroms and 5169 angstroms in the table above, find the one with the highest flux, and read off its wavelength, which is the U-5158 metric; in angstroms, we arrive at 5158.79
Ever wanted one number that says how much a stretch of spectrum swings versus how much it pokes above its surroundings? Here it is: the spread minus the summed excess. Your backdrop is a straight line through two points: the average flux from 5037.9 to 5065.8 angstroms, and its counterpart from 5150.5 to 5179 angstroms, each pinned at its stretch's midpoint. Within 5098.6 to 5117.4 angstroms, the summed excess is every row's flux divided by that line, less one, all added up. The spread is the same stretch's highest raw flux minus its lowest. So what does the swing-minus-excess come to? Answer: 0.04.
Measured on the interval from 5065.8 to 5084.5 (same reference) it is 0.70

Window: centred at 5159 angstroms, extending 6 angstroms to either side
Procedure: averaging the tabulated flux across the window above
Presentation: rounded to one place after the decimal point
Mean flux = 6.9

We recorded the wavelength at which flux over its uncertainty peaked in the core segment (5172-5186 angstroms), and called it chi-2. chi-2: 5177.83 angstroms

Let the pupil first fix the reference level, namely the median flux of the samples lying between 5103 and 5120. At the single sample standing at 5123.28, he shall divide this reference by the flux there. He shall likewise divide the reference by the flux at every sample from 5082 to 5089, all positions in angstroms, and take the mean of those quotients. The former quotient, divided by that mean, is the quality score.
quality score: 1.05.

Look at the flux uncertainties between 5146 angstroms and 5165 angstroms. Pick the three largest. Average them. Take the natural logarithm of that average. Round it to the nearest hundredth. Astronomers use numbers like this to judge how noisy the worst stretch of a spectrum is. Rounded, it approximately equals -2.36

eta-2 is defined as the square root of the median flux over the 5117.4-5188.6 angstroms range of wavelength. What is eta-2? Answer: 2.57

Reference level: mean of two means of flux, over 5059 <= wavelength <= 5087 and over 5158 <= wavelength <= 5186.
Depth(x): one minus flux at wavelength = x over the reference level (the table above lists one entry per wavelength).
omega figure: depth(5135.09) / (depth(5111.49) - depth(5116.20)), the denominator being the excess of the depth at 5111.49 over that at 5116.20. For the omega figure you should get -3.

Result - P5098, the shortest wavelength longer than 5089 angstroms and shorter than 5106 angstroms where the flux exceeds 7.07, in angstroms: 5090.35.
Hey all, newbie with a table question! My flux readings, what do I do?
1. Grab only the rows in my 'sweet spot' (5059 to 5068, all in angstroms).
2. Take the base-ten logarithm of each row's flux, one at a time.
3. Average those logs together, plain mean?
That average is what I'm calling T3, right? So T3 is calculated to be 0.876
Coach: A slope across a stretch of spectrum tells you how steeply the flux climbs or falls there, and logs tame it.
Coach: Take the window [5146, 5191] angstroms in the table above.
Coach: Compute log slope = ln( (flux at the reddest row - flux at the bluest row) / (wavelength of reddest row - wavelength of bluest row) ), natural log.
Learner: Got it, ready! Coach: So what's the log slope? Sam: -4.4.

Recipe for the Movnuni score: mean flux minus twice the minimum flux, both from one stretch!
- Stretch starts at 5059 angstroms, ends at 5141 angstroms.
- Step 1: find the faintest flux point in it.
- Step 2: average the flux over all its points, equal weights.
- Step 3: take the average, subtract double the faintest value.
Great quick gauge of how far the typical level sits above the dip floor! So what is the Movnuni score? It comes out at -5.7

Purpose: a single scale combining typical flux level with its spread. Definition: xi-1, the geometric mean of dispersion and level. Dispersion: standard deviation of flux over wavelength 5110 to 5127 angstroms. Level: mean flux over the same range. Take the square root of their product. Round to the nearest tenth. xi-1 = 1.7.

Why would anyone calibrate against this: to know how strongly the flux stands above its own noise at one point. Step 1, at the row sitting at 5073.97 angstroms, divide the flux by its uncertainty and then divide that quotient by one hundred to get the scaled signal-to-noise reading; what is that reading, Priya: 0.732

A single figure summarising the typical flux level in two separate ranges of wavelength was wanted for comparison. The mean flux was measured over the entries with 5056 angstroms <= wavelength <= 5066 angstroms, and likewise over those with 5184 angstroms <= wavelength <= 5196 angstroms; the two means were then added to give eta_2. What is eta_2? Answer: 13.7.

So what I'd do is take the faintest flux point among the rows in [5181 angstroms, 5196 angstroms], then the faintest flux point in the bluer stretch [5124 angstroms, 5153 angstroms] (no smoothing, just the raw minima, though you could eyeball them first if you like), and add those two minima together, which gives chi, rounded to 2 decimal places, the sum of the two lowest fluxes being 9.67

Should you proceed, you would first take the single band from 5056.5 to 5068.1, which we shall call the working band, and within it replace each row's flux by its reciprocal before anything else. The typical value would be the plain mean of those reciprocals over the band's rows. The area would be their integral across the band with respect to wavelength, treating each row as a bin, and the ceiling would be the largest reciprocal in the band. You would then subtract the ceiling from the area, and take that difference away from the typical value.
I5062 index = -1.3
